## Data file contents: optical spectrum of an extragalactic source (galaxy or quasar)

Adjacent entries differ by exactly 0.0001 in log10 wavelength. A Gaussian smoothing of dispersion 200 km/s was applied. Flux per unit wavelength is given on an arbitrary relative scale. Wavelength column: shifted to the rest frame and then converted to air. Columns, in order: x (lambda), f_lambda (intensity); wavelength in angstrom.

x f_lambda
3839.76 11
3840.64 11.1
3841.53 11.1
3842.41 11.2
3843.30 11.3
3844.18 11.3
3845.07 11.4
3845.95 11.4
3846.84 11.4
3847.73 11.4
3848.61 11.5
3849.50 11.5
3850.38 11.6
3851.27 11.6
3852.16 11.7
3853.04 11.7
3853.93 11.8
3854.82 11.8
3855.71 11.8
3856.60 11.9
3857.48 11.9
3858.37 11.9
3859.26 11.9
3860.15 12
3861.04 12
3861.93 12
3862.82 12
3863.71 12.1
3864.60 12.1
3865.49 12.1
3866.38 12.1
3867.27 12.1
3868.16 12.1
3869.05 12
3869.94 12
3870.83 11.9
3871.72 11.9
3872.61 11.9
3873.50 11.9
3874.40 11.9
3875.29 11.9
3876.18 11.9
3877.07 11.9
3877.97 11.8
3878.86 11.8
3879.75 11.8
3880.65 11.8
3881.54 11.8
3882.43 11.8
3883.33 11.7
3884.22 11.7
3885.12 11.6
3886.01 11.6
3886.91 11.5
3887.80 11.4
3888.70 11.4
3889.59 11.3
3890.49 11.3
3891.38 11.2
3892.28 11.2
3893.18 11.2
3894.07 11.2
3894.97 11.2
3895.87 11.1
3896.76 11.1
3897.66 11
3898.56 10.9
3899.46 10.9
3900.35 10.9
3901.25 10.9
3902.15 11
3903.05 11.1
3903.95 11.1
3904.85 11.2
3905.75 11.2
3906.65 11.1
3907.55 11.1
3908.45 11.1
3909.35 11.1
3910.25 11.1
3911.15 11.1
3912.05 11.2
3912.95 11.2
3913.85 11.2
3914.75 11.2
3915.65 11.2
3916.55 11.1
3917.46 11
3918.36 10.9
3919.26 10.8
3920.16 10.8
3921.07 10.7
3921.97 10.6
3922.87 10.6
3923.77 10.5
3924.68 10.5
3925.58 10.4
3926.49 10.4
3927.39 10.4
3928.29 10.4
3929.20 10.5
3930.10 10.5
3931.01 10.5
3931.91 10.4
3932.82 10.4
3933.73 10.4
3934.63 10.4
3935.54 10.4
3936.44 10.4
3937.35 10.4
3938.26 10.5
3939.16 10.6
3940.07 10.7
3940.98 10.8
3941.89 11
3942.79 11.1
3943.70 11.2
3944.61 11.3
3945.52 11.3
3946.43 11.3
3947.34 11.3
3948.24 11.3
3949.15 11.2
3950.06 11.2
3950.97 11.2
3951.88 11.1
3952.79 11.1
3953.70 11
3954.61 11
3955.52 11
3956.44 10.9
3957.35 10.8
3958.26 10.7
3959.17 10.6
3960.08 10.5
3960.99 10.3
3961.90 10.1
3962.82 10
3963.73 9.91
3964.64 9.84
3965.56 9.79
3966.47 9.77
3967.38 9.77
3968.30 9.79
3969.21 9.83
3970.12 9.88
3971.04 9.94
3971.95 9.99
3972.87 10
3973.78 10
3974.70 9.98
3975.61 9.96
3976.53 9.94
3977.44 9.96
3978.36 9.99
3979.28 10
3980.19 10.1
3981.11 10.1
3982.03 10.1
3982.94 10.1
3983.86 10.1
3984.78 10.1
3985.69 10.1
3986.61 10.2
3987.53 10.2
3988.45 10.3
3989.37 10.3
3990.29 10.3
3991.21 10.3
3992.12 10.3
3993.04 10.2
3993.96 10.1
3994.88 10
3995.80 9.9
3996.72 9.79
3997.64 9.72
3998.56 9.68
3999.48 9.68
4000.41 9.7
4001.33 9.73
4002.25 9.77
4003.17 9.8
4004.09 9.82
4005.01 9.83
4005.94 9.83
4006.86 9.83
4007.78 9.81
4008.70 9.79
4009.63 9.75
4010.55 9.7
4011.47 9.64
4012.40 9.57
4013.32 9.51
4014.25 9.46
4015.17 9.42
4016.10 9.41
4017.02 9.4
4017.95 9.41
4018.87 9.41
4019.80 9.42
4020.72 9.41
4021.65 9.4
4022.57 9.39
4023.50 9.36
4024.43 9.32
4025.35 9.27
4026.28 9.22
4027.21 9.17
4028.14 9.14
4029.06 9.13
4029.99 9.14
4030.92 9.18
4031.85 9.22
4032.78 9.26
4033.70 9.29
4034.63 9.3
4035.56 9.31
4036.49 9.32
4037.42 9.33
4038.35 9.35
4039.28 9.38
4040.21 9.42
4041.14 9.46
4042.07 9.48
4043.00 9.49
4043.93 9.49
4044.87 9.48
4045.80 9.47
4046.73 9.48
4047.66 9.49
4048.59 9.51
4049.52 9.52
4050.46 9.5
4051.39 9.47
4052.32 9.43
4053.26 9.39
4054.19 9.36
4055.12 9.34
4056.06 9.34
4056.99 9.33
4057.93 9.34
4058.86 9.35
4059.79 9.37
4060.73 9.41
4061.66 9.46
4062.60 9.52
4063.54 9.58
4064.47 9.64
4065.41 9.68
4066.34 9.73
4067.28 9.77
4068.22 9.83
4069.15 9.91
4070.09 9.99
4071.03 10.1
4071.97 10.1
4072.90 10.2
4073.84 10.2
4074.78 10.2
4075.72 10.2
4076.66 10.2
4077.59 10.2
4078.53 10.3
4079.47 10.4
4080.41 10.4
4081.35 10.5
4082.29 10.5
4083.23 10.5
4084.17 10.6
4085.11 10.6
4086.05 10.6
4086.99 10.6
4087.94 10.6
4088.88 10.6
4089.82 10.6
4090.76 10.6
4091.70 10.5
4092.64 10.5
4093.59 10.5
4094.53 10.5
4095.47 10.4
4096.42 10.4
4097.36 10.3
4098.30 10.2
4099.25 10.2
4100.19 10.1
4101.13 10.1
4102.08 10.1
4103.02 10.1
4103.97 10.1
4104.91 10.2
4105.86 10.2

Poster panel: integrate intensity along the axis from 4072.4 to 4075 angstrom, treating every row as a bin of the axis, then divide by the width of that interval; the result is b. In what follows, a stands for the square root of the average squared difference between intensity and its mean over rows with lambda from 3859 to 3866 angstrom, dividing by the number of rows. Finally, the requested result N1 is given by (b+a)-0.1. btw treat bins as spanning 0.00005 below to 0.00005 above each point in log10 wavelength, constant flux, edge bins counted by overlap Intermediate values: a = 0.066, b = 10.2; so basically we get 10.2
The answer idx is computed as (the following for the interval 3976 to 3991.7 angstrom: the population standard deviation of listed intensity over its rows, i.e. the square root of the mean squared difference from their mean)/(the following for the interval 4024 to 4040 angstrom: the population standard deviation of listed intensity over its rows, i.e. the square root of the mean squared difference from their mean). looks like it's 1.5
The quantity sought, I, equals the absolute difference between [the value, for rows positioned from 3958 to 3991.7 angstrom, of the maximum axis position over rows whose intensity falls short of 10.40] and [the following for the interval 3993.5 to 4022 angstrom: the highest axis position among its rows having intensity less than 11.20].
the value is 30.4 angstrom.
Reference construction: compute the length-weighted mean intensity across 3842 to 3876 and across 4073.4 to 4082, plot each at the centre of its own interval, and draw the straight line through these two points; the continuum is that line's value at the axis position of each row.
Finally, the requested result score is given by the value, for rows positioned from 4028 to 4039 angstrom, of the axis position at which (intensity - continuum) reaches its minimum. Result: 4029.06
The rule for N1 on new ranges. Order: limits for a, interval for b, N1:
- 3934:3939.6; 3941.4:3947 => 11.2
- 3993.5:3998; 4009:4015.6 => 9.6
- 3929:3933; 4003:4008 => 9.8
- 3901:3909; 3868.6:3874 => 11.9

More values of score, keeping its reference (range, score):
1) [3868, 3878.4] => 3877.97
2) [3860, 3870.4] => 3860.15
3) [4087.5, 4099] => 4098.30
